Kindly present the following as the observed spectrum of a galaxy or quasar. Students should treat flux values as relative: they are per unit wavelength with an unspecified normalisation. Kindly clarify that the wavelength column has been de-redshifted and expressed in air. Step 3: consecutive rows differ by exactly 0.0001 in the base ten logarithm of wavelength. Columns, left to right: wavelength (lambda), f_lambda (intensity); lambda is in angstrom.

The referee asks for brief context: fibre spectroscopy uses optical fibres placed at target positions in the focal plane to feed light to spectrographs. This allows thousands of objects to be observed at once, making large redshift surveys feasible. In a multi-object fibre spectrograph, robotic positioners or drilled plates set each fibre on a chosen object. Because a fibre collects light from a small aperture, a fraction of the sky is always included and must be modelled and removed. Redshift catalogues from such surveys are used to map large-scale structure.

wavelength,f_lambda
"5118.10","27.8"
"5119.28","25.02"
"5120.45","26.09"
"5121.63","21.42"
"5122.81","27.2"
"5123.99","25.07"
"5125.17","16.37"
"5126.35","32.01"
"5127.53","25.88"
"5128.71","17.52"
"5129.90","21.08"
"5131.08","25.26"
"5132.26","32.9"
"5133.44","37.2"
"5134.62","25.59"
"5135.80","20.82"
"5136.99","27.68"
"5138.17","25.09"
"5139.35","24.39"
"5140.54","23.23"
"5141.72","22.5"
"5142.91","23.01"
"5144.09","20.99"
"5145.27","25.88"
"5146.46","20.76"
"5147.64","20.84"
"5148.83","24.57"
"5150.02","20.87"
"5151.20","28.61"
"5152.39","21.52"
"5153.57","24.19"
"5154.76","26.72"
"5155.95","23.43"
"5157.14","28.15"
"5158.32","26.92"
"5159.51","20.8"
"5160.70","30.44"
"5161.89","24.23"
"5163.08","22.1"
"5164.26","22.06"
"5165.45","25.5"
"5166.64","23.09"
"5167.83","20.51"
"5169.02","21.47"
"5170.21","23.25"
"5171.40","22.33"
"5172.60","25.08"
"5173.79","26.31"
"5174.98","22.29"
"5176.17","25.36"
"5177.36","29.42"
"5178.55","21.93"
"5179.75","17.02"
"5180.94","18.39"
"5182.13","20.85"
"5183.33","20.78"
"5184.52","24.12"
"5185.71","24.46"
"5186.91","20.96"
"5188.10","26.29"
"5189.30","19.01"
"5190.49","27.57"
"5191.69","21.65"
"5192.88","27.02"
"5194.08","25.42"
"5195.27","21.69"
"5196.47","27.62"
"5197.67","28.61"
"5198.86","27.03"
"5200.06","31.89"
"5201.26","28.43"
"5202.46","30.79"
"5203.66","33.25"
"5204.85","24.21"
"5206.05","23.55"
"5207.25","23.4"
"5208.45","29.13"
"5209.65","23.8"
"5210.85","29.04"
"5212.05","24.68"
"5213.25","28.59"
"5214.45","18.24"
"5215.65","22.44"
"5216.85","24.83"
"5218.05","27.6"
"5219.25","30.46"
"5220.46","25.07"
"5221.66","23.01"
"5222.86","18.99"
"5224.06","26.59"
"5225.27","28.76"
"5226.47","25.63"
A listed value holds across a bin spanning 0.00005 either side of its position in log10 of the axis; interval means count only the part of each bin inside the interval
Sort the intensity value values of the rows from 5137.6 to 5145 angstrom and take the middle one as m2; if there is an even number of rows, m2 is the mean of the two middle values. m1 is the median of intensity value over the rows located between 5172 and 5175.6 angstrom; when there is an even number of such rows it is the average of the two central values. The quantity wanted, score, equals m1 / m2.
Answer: 1.08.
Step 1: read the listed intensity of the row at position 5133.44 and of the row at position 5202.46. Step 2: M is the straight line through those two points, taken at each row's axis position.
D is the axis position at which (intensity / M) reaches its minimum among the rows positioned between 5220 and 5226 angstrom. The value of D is 5222.86 angstrom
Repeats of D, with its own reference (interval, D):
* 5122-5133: 5125.17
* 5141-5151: 5146.46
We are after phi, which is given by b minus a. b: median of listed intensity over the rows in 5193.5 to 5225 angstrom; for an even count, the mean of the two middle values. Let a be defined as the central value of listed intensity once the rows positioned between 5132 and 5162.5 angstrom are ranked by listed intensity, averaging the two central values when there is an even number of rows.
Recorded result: 1.7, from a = 24.3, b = 26.0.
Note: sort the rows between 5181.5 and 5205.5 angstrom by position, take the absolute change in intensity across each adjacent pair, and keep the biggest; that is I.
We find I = 9.0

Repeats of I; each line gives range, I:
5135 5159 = 7.7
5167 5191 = 8.6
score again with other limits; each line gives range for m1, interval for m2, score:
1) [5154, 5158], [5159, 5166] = 1.15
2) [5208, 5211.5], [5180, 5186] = 1.39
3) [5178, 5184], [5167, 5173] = 0.93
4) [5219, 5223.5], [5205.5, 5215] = 0.99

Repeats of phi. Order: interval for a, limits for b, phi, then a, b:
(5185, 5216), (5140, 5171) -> -2.7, 25.9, 23.2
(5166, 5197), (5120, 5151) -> 1.8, 22.7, 24.5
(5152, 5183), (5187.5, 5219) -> 3.5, 23.2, 26.7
